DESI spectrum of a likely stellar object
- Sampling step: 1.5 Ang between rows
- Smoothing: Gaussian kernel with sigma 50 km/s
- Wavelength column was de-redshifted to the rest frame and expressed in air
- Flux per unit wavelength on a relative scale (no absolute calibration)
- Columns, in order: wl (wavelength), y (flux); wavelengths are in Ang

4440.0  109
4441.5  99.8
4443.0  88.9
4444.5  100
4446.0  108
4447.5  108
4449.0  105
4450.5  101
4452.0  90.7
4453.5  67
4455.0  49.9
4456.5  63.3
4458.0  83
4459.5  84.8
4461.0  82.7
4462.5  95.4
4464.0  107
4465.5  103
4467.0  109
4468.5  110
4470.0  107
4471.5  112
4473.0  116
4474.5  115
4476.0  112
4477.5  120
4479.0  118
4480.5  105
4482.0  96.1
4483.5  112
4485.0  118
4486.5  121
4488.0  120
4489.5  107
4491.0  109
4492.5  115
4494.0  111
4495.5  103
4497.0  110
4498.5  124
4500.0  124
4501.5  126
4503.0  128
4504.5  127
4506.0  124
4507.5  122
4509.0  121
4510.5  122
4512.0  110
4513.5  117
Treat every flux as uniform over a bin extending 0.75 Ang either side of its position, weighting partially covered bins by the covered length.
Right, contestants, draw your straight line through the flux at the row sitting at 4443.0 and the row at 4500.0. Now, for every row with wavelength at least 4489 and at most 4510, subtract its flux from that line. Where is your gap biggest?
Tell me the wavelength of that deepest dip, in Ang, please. 4495.5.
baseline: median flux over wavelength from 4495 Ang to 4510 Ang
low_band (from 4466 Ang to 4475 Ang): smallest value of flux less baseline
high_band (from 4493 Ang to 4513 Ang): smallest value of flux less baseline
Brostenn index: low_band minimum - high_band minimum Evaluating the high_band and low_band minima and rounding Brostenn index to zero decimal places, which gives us 4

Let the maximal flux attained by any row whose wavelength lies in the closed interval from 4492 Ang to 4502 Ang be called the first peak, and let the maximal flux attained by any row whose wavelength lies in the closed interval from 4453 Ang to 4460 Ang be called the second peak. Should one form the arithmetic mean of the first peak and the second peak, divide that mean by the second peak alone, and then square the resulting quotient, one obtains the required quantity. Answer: 1.54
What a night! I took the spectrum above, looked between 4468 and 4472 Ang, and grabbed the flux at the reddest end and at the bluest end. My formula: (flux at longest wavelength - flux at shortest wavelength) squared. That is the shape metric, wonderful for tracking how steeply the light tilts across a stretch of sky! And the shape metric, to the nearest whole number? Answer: 4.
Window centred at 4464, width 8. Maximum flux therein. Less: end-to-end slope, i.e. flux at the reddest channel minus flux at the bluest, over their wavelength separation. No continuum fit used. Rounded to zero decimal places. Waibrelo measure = 105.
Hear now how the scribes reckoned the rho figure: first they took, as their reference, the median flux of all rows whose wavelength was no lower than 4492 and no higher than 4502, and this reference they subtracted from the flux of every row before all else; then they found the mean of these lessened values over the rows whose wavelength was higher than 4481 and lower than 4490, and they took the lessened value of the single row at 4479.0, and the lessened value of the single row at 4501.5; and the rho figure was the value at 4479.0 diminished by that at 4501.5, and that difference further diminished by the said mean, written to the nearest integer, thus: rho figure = -5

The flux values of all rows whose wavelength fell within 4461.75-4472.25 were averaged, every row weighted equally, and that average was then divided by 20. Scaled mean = 5.3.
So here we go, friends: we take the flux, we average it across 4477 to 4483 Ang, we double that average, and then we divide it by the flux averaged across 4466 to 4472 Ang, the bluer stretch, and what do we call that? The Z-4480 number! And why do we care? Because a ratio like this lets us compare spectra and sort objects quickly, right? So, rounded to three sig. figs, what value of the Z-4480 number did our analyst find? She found 2.01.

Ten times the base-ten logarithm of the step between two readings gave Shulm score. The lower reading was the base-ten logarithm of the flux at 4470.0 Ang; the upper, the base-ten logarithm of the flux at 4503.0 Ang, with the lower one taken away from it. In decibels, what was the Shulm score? -11.1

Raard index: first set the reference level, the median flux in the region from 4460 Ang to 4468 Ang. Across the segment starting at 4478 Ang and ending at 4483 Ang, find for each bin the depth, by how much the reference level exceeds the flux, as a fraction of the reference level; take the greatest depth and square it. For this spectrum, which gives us 0.004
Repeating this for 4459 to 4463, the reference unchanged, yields 0.039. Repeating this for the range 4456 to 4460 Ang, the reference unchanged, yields 0.149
